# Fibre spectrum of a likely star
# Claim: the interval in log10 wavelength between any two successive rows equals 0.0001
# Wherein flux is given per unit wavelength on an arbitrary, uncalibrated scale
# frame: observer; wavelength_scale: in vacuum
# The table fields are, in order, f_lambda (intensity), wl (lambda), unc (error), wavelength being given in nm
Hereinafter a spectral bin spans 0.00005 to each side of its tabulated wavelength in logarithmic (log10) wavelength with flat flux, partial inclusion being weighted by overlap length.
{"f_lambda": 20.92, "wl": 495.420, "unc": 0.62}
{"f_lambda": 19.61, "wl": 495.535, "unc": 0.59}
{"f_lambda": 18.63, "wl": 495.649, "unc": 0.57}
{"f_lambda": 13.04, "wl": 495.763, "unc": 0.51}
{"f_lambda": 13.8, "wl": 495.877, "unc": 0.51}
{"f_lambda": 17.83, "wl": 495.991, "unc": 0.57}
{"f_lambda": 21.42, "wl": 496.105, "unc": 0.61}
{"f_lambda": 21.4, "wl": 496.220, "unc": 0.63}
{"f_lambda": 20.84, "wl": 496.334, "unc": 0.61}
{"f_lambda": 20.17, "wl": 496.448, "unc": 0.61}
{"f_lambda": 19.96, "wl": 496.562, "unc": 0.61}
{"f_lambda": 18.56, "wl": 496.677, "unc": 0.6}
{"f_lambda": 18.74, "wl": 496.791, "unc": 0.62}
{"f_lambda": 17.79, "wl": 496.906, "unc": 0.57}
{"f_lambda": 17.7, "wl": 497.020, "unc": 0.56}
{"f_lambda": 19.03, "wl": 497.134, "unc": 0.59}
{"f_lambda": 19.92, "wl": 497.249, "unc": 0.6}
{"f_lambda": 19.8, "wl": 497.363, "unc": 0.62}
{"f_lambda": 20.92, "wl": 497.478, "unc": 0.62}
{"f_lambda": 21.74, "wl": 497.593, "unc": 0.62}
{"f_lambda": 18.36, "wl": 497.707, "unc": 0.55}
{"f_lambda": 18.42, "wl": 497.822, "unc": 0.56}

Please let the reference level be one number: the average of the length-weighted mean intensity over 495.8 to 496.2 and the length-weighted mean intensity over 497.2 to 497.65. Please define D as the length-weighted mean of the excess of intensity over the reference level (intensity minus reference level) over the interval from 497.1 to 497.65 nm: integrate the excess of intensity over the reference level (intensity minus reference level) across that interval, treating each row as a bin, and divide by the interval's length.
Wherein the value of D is 1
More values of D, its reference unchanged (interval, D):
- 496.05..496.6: 2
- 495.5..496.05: -3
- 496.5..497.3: 0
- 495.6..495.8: -3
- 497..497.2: -1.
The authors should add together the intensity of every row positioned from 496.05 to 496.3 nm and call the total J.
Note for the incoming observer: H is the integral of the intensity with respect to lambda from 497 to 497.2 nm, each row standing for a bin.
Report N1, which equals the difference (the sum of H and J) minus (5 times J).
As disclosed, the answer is -168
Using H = 3.71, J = 42.8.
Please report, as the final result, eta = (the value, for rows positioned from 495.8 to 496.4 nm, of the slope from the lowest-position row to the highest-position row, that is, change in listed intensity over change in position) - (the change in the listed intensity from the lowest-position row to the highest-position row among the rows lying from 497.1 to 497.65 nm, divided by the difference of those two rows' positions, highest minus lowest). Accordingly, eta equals 10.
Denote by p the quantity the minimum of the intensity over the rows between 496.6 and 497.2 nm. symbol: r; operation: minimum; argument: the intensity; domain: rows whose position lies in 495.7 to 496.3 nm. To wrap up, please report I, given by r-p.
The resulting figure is -4.7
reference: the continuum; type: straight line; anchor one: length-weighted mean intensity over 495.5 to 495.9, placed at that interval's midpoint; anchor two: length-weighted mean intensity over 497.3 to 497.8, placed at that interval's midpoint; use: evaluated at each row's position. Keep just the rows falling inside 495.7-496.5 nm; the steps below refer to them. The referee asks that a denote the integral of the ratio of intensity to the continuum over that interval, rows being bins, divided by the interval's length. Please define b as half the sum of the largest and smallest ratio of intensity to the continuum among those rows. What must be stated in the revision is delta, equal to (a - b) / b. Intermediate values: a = 1.07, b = 1.02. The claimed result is 0.046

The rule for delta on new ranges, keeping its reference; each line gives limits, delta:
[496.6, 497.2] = 0.010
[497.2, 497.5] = -0.004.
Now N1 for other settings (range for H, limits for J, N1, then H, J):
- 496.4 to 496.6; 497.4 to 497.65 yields -167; 4.02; 42.7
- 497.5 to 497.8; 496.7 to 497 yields -140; 5.98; 36.5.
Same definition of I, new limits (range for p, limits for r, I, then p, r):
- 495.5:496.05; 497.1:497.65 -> 6.0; 13.04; 19.03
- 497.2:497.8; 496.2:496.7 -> 0.2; 18.36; 18.56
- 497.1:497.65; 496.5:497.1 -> -1.3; 19.03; 17.7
